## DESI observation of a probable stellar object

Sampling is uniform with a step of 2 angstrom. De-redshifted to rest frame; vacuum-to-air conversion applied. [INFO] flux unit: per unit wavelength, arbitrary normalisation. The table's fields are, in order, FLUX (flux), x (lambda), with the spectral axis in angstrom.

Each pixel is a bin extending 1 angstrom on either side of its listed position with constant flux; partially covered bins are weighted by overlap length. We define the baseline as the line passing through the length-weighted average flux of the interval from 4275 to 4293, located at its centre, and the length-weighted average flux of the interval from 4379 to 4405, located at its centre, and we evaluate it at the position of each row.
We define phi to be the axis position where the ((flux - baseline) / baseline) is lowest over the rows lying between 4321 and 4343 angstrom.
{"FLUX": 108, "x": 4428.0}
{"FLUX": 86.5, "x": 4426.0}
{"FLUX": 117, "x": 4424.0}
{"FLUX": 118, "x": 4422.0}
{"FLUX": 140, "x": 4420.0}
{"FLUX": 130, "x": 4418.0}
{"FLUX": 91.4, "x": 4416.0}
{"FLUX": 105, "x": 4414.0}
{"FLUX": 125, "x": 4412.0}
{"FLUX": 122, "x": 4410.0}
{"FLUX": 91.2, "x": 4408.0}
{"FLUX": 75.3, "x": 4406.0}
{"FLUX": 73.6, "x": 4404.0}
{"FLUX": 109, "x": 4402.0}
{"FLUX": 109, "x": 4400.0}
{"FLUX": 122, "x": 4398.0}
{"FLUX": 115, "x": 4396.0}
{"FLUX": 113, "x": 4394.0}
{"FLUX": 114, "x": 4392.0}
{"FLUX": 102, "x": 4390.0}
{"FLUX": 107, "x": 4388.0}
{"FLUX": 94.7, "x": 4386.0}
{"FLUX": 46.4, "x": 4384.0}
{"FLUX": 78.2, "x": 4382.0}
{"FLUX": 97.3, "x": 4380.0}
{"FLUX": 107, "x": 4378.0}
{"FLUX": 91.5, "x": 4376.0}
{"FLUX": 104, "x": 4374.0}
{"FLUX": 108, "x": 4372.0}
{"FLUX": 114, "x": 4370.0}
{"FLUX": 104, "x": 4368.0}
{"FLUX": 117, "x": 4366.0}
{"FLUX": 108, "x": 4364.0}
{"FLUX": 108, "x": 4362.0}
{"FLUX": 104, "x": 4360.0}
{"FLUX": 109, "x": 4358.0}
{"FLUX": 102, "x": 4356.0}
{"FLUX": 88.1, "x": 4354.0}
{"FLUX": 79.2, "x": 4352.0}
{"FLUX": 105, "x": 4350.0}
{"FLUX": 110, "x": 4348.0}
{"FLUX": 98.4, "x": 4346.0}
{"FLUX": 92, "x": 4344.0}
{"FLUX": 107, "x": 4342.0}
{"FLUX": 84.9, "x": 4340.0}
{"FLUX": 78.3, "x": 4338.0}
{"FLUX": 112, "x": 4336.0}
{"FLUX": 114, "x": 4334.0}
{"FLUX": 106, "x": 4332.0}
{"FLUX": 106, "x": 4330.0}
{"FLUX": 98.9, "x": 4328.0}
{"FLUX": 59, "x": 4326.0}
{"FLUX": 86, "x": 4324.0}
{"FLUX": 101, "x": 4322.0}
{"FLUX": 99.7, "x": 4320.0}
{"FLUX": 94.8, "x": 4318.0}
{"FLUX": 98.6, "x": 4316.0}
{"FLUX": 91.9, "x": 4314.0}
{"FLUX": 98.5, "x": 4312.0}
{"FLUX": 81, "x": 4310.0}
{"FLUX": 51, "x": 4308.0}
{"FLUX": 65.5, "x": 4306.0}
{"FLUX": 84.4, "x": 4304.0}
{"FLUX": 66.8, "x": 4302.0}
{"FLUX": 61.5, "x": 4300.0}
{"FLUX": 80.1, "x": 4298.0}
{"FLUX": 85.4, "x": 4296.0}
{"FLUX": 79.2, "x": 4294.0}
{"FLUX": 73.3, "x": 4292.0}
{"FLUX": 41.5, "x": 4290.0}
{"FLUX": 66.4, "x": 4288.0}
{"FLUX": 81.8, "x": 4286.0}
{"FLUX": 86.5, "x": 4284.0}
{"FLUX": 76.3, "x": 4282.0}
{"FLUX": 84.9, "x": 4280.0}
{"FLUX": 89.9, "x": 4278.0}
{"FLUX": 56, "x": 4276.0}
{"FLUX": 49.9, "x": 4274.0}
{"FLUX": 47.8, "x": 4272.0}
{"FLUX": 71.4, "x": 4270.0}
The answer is 4326.0 angstrom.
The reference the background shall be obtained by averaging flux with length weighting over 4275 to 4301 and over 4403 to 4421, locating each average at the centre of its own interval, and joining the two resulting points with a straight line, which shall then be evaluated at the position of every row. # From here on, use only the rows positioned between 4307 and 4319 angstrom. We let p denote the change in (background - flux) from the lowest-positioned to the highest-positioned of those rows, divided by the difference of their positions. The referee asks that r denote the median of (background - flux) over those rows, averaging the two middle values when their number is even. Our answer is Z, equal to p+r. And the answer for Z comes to -16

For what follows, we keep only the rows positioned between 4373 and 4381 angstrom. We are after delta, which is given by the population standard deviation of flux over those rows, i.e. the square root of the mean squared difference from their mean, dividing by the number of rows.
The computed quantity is 6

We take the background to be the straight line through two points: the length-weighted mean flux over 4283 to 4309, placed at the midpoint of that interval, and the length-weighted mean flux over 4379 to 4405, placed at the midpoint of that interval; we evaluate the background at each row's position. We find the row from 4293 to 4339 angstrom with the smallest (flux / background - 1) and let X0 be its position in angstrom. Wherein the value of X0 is 4308.0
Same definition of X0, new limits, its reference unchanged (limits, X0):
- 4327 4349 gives 4338.0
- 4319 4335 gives 4326.0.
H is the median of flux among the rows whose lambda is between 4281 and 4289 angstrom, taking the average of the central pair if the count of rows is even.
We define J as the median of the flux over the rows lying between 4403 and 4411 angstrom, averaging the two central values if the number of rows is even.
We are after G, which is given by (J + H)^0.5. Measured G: 12.7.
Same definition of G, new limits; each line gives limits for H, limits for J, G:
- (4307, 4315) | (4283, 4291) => 12.7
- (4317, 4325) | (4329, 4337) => 14.4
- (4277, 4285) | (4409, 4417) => 14.1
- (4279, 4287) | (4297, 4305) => 12.5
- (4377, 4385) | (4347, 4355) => 13.6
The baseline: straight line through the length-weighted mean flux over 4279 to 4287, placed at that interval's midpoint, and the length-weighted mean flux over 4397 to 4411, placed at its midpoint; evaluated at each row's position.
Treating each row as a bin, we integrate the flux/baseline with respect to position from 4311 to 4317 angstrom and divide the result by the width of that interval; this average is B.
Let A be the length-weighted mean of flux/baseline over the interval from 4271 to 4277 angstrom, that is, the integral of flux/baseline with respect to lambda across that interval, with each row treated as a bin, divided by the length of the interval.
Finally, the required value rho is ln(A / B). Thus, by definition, -0.56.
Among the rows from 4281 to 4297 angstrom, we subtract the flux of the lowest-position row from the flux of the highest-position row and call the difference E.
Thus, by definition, 9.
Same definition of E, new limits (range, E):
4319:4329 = -1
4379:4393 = 17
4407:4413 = 34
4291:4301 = -12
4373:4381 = -7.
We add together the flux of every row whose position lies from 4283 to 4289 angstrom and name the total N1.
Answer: 235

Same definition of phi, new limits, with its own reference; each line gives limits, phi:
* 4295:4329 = 4308.0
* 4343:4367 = 4352.0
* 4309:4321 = 4310.0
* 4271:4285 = 4272.0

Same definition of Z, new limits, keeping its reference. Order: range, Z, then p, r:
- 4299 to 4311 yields 10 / -2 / 12.0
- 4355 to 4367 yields -16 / -1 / -14.7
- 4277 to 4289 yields -8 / 3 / -10.6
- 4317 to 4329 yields -14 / 0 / -13.8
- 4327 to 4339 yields -19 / 2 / -20.9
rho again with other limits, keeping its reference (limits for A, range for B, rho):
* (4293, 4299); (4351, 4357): 0.00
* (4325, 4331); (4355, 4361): -0.13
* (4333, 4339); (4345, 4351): -0.01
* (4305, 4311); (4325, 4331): -0.26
